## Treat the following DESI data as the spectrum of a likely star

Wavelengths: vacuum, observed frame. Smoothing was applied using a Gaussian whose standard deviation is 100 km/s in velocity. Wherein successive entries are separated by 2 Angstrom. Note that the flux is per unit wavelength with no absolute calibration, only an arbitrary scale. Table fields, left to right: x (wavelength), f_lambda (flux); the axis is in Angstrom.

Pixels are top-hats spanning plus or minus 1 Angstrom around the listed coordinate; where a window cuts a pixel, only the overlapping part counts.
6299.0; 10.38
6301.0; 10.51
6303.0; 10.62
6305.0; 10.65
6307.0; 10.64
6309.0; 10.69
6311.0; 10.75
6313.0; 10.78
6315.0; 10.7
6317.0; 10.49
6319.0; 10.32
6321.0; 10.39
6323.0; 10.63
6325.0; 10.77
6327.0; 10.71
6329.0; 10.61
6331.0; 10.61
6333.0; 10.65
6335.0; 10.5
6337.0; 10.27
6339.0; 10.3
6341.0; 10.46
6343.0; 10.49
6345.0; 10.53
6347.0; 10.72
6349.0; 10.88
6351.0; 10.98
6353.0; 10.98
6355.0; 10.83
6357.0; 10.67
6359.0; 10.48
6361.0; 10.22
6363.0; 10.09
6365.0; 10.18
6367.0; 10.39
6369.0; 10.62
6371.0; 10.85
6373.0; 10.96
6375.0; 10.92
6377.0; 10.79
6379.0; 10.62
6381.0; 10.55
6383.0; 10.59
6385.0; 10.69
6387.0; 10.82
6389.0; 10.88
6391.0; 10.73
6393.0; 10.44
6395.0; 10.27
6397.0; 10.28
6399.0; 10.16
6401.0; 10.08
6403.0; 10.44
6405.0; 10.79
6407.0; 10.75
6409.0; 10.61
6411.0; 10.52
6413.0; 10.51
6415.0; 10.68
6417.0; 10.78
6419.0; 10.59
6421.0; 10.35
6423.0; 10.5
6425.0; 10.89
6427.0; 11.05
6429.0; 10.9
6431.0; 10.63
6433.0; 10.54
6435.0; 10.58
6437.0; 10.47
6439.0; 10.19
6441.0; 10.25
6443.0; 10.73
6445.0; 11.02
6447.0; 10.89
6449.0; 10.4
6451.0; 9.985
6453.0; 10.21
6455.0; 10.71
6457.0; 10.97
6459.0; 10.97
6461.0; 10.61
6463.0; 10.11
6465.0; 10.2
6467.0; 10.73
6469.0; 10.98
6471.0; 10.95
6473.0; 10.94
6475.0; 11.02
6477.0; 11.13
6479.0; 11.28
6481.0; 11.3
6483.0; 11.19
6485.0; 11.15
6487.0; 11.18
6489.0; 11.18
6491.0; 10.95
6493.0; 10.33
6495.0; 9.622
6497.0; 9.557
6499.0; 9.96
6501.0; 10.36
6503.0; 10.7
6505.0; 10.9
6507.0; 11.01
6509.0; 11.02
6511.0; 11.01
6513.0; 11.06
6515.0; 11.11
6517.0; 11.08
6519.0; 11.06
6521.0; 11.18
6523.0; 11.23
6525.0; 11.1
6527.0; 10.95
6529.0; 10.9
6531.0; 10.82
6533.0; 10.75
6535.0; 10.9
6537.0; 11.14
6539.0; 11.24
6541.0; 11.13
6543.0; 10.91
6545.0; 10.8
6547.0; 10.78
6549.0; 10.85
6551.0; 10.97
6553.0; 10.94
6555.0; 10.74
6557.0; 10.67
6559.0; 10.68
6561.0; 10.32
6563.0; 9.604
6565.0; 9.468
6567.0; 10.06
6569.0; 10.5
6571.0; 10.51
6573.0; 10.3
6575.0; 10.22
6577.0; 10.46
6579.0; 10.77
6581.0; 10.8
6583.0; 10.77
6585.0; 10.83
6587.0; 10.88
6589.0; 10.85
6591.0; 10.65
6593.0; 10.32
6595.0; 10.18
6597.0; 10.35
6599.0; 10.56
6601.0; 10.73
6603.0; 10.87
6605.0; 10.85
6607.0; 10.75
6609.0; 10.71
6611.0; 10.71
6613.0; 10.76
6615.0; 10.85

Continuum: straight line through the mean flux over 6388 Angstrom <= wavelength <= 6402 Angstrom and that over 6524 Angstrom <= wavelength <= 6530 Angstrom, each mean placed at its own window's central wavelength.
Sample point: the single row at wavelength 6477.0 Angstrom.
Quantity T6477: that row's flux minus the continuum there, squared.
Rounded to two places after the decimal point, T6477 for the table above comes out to 0.13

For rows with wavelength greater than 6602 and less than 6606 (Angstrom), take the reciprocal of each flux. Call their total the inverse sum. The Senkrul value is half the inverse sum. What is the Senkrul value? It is 0.092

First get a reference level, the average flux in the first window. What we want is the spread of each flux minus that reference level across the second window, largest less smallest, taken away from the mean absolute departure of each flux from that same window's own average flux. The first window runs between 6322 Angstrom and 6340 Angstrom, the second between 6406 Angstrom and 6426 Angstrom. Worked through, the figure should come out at -0.4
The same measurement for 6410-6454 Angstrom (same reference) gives -0.8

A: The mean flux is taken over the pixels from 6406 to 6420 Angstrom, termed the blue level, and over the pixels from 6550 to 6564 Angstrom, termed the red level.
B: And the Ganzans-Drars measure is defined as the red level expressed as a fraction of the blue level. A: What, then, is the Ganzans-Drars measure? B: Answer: 0.99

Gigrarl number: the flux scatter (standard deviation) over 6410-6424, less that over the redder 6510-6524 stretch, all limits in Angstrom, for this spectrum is 0.06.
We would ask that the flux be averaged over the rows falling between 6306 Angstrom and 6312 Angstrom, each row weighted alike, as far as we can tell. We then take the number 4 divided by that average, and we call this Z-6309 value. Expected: 0.374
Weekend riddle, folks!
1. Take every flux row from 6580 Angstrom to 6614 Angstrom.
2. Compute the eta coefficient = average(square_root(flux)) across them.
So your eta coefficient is 3.27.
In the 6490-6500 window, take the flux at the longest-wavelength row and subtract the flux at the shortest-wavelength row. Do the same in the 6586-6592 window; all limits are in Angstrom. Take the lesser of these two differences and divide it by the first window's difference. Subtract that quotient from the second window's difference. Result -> -1.2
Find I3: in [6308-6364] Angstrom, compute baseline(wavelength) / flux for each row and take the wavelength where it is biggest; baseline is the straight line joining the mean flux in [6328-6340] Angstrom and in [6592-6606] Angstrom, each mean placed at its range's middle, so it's 6363.0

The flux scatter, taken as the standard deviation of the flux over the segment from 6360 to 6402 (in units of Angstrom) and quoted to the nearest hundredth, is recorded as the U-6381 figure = 0.29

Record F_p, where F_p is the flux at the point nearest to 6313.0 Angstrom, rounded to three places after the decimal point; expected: 10.780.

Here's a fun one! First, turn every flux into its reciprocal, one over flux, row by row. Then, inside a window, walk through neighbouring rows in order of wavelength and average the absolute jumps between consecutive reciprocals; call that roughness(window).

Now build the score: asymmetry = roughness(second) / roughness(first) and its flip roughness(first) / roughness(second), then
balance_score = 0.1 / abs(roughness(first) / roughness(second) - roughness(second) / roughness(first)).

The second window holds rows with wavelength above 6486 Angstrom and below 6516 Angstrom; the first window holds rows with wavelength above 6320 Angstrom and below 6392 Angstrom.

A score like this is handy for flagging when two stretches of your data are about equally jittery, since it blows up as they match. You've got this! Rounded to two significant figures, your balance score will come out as 0.070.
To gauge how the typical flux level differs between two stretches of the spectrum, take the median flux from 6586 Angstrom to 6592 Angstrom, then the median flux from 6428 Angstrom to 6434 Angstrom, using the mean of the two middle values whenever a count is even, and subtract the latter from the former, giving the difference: 0.22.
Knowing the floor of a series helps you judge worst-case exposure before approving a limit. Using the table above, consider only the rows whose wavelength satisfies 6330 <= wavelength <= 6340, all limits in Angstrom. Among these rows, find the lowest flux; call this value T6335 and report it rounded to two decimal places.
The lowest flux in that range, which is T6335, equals 10.27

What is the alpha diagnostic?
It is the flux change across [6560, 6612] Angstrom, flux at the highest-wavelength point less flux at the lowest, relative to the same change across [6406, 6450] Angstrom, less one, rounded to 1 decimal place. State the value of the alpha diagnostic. -2.1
